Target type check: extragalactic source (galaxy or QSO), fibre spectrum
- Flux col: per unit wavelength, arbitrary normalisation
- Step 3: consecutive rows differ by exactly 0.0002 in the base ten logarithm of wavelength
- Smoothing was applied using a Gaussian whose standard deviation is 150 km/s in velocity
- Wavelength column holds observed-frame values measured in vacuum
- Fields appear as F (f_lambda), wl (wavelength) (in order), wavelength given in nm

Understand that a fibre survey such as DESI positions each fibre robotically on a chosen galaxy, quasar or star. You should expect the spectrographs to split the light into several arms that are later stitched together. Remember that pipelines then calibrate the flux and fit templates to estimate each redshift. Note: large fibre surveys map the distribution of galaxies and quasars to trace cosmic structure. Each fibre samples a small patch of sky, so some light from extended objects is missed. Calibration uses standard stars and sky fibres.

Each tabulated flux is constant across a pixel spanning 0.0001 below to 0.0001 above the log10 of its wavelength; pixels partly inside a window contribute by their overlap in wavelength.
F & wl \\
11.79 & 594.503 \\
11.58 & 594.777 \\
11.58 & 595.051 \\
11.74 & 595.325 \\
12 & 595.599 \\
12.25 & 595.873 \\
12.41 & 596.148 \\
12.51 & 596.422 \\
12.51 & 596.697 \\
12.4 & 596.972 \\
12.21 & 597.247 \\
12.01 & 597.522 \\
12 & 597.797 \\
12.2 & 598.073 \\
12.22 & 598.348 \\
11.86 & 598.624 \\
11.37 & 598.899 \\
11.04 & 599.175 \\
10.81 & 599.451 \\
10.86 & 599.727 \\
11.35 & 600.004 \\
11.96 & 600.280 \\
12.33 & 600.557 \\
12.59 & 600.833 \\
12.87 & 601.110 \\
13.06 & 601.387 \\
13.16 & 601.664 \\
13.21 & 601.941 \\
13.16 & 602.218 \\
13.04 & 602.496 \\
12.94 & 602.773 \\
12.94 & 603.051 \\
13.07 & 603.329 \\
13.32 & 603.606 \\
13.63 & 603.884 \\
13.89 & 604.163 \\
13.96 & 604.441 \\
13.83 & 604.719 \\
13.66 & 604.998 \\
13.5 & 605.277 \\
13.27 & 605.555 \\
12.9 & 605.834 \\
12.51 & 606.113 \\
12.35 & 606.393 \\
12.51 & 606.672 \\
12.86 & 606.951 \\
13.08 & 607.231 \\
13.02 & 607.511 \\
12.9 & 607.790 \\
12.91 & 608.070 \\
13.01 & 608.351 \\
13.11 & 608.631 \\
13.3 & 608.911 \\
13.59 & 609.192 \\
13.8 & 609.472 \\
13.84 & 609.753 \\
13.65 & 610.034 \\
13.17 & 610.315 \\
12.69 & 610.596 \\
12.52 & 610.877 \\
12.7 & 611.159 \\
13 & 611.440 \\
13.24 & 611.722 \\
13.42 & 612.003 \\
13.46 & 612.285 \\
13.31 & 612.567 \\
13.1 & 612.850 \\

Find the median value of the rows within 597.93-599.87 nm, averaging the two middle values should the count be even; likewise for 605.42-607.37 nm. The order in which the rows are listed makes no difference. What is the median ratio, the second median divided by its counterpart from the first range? 1.13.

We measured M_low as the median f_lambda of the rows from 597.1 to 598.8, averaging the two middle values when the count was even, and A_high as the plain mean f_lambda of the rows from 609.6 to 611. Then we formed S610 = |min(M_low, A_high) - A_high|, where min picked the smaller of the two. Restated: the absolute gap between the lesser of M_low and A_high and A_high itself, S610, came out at 1.1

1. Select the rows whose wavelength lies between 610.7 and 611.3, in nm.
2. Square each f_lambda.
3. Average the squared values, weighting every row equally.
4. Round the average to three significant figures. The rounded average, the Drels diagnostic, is 159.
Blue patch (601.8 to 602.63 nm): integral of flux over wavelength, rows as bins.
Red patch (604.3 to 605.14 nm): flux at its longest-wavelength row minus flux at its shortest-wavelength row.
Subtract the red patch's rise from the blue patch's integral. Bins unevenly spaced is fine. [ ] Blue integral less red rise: 11.2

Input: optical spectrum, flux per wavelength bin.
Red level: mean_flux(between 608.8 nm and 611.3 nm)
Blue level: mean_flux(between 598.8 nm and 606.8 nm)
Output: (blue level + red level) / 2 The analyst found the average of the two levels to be 12.99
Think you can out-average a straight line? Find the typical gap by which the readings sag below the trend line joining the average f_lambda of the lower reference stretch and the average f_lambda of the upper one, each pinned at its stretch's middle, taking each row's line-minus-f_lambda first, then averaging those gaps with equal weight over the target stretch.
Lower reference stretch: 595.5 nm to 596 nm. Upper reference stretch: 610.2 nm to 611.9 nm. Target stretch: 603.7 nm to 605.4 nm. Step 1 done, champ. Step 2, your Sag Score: -1.2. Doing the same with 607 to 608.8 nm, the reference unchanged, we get -0.3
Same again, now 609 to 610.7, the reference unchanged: -0.6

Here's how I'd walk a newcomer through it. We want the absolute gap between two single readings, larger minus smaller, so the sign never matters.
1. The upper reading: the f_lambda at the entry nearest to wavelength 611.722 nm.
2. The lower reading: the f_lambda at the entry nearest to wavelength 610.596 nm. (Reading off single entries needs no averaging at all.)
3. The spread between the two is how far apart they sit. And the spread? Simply 0.55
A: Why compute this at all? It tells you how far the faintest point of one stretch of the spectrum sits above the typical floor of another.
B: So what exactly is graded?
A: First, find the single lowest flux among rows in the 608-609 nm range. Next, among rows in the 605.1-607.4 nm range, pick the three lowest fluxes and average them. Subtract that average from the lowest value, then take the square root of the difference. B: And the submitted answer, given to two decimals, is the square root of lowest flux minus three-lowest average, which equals 0.67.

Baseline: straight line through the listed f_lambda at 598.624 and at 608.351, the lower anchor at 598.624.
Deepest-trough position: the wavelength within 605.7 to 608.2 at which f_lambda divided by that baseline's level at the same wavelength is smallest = 606.393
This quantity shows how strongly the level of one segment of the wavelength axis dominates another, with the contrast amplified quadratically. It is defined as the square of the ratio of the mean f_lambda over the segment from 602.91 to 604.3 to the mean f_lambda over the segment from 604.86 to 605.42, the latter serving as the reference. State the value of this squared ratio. 0.97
